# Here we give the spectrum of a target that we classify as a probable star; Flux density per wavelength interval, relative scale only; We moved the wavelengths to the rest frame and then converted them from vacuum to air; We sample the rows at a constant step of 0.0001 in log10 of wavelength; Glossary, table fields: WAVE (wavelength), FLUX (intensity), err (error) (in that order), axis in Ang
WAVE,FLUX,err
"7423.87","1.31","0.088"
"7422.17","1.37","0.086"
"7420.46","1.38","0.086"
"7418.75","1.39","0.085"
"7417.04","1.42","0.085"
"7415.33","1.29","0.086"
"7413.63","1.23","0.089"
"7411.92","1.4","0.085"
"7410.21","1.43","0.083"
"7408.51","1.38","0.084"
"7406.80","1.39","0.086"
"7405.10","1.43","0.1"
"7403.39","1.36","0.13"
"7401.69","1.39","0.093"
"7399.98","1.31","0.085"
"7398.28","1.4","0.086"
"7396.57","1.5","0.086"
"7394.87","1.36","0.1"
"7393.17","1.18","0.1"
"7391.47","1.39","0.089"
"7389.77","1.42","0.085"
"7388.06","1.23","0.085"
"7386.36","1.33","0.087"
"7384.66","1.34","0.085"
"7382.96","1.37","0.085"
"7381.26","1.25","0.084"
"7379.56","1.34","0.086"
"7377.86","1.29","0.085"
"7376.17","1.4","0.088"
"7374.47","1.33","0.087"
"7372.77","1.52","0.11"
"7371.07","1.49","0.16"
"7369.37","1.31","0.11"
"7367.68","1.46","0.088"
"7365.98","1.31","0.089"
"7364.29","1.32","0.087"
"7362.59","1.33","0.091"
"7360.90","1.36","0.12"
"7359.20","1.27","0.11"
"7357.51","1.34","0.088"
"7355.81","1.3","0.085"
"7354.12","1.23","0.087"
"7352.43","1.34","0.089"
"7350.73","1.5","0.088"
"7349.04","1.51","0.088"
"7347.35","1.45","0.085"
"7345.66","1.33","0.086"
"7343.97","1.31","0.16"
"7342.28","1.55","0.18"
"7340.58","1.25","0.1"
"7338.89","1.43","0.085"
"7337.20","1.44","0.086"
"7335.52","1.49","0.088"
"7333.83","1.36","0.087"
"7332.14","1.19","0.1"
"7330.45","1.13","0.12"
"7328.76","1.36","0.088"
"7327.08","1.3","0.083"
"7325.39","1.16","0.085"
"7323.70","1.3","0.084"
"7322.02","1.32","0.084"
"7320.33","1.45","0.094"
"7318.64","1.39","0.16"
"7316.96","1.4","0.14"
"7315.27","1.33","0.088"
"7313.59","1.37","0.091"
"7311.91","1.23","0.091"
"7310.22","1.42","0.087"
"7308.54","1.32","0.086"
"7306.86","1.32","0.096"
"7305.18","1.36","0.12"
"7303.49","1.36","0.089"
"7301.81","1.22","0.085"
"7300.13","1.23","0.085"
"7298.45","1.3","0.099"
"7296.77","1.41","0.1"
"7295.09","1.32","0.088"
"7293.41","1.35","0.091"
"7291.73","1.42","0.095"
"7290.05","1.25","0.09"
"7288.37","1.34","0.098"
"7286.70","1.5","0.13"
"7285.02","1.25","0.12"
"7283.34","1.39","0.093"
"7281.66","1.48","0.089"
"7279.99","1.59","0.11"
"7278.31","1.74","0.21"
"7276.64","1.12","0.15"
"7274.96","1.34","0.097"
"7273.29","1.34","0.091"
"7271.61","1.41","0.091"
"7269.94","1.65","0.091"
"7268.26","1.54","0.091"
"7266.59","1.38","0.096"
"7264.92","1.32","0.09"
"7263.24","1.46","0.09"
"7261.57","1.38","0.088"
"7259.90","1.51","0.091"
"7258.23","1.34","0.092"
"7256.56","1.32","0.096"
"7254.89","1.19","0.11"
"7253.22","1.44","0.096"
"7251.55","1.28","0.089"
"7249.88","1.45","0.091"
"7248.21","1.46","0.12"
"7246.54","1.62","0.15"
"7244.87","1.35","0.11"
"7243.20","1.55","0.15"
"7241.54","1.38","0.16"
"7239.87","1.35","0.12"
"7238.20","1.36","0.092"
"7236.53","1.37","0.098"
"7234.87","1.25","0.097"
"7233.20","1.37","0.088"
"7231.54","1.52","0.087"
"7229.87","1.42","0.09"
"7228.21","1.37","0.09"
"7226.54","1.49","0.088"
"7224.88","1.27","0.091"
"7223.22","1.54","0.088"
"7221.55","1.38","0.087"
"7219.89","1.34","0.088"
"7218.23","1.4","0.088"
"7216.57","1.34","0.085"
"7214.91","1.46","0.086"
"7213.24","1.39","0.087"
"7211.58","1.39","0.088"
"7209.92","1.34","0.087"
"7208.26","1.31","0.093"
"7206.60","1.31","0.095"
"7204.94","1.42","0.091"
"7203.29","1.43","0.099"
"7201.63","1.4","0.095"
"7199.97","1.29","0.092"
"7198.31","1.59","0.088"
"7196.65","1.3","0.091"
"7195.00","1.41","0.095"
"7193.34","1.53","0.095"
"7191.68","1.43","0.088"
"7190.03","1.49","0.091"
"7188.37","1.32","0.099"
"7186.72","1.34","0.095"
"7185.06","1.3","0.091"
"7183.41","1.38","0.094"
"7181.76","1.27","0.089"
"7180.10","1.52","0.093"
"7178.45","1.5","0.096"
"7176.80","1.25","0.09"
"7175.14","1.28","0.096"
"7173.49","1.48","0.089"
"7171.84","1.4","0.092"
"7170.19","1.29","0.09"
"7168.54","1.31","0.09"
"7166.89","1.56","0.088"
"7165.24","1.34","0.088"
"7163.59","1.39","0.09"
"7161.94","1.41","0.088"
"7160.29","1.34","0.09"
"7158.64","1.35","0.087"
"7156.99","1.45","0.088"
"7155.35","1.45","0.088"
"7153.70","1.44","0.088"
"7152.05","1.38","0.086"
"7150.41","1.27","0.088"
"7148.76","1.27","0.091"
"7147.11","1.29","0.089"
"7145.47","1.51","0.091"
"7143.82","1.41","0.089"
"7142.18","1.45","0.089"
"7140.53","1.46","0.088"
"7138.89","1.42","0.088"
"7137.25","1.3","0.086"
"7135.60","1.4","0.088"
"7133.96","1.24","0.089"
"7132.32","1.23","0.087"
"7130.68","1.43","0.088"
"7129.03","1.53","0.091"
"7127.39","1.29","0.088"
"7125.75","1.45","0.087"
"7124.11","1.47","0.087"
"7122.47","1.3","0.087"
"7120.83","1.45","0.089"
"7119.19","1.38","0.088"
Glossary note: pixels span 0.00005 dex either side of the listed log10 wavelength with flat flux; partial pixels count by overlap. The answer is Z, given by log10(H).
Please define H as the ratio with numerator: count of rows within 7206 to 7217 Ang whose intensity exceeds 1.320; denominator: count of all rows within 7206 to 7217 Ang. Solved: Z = -0.146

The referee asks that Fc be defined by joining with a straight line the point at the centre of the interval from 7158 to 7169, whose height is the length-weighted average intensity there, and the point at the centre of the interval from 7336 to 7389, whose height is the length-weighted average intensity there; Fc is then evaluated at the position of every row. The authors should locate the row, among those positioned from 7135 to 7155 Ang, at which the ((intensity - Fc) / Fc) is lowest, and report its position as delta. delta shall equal 7148.76 Ang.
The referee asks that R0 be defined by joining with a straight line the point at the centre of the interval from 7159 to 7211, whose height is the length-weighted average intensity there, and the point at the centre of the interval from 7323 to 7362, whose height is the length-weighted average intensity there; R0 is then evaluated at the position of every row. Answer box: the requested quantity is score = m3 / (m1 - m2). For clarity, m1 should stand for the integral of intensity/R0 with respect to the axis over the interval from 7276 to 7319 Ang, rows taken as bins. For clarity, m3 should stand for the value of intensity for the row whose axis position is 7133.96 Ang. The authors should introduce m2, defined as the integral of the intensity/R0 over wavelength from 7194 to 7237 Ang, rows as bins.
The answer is -8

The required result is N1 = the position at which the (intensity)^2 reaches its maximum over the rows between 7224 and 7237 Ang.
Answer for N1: 7231.54 Ang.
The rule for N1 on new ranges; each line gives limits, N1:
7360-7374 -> 7372.77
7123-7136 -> 7129.03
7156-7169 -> 7166.89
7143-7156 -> 7145.47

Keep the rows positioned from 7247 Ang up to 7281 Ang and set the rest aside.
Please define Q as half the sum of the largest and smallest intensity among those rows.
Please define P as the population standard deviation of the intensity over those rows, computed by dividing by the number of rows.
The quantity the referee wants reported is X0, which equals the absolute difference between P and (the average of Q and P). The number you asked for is 0.643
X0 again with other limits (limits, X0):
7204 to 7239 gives 0.661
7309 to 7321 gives 0.637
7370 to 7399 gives 0.630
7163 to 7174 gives 0.668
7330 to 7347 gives 0.607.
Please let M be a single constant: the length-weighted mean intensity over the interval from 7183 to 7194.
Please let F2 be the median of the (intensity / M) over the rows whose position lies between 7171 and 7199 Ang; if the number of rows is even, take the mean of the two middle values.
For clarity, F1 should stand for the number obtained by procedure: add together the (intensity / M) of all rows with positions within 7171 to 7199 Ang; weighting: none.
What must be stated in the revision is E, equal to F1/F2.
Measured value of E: 17.0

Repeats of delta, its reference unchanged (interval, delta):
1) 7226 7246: 7234.87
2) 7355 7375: 7359.20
